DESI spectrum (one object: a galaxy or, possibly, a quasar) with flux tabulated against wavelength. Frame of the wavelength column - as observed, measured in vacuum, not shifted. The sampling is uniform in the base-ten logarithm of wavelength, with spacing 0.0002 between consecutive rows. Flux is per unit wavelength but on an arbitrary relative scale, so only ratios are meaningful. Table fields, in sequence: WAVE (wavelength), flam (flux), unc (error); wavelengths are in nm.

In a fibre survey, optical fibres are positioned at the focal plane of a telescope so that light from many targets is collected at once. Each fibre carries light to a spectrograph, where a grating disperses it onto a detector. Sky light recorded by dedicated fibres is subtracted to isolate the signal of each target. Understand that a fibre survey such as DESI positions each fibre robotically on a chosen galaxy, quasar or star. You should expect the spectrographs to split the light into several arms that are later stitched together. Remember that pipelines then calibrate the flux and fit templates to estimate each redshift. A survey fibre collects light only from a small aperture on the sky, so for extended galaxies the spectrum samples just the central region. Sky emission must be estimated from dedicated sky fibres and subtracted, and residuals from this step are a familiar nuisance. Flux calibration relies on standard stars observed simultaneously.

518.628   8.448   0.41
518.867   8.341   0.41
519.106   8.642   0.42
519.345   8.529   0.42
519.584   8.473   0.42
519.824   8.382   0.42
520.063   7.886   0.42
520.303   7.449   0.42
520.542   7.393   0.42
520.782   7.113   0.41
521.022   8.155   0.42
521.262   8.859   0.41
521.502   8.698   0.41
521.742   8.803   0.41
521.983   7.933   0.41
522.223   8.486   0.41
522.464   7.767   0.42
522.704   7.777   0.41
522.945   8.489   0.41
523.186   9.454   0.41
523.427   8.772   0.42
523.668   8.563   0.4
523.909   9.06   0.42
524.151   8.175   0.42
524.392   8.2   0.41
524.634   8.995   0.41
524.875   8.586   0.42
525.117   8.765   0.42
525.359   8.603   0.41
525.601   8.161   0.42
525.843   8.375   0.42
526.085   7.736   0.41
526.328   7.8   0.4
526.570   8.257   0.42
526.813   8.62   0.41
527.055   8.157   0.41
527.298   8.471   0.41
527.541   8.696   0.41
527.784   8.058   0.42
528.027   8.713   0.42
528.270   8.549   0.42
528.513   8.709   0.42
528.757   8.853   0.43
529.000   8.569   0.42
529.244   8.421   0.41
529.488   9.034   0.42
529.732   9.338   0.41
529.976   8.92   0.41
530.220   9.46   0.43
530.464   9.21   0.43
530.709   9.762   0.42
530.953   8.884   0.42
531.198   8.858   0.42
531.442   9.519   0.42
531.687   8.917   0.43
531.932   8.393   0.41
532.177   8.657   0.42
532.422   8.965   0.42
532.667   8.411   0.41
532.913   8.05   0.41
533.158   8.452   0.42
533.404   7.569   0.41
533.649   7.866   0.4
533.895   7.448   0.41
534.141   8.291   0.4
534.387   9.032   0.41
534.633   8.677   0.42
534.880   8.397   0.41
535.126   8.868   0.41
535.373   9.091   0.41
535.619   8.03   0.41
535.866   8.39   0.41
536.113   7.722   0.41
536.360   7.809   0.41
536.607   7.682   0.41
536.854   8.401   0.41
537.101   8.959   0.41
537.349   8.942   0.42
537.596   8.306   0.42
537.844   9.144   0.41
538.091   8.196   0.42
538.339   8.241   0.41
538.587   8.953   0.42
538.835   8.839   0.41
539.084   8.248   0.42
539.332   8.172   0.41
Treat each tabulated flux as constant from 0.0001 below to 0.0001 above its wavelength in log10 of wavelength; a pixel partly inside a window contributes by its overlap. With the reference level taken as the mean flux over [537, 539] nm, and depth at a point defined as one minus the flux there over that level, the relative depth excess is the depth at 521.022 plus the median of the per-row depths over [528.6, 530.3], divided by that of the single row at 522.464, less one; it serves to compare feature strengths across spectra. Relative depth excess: -0.7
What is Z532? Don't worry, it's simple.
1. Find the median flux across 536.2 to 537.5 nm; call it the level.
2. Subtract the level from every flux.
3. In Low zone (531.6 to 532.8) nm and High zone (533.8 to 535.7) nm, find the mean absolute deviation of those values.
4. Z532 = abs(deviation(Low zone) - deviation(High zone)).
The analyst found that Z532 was 0.22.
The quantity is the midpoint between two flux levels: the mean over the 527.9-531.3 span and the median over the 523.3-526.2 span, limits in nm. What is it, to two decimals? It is 8.76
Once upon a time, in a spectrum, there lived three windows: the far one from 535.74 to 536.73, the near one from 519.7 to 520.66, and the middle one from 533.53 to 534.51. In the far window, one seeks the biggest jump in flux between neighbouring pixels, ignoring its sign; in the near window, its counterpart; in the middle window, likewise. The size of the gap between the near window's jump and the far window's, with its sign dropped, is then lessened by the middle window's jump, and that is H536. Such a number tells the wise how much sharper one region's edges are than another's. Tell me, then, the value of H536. -0.67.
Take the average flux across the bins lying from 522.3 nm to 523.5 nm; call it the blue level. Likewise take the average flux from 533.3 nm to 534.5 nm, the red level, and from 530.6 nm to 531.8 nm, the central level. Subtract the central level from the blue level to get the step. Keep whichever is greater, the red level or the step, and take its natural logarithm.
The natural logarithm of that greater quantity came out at 2.085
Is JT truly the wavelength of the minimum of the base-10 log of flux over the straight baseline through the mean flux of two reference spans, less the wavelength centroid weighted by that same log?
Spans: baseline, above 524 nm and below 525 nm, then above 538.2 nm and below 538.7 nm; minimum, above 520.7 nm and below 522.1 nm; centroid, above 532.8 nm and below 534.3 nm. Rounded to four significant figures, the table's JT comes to -12.80 nm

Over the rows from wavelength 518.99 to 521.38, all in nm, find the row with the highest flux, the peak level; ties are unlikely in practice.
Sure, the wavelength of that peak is 521.262 nm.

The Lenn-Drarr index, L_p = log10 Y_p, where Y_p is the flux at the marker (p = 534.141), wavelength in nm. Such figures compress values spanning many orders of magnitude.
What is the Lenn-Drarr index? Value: 0.919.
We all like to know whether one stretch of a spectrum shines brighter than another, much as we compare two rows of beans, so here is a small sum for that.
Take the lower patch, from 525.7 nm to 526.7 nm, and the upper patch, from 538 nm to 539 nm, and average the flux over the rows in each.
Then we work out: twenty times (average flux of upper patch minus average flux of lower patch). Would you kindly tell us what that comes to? 10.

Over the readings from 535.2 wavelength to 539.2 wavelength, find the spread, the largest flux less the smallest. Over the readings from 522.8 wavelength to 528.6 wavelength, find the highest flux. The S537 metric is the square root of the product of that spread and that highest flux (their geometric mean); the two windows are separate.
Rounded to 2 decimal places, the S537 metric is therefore 3.72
